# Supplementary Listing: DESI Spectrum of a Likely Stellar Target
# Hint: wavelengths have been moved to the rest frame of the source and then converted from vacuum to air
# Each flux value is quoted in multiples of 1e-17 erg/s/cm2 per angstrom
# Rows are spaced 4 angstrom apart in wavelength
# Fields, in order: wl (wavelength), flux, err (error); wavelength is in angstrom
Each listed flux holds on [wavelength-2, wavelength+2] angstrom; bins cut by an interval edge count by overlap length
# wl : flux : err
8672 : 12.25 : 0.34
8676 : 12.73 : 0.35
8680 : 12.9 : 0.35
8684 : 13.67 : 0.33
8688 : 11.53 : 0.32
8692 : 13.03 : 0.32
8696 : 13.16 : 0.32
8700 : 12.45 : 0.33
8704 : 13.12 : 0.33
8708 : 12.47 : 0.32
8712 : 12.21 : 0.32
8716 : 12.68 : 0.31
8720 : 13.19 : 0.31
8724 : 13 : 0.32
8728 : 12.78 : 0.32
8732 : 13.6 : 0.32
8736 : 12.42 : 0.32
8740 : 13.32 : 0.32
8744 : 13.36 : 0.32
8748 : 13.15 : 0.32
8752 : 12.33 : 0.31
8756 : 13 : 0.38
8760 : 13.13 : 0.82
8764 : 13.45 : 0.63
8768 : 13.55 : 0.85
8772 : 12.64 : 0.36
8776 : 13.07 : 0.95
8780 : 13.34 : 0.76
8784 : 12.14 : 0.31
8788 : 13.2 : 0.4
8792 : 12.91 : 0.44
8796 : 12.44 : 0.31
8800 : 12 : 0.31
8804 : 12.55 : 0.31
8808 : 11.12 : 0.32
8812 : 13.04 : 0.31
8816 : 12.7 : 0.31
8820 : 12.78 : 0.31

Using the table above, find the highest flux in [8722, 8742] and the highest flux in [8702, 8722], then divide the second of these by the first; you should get 0.97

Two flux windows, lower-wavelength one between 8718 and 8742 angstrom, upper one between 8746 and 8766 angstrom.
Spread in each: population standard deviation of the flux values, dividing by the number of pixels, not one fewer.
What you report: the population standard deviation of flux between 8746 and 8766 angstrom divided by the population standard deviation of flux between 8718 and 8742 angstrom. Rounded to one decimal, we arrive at 1.0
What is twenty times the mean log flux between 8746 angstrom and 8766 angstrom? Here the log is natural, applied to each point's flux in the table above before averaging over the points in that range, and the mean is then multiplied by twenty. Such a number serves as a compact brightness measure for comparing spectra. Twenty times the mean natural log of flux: 51.3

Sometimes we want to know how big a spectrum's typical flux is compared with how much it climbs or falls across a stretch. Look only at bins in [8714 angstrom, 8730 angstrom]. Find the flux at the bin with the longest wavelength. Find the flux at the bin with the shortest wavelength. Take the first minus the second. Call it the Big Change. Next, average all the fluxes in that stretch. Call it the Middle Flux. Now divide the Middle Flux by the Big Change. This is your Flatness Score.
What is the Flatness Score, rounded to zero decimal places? 129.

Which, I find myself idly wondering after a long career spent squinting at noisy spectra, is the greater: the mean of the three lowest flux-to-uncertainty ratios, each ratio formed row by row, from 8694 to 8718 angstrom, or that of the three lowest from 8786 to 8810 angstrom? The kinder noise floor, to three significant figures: 38.3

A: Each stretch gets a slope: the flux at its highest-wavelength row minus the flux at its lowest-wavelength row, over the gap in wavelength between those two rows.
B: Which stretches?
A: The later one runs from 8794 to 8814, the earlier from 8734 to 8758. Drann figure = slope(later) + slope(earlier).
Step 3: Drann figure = 0.07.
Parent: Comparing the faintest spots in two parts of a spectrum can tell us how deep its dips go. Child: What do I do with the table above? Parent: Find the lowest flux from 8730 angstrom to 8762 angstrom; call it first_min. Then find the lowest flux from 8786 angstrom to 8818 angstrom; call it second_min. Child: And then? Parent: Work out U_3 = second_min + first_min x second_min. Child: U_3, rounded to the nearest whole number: 148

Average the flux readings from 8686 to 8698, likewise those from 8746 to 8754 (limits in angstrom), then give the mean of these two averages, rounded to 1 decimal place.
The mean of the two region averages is 12.7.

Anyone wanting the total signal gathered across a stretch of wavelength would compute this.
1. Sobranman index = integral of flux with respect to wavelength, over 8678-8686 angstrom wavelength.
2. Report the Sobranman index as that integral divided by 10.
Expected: 10.6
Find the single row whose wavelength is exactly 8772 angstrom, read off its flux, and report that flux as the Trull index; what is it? 12.64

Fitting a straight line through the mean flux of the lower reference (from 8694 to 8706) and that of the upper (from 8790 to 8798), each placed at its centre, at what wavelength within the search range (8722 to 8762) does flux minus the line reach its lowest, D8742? 8752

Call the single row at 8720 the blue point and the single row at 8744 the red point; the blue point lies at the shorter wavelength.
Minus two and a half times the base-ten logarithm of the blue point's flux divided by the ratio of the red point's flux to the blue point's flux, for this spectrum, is -2.79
